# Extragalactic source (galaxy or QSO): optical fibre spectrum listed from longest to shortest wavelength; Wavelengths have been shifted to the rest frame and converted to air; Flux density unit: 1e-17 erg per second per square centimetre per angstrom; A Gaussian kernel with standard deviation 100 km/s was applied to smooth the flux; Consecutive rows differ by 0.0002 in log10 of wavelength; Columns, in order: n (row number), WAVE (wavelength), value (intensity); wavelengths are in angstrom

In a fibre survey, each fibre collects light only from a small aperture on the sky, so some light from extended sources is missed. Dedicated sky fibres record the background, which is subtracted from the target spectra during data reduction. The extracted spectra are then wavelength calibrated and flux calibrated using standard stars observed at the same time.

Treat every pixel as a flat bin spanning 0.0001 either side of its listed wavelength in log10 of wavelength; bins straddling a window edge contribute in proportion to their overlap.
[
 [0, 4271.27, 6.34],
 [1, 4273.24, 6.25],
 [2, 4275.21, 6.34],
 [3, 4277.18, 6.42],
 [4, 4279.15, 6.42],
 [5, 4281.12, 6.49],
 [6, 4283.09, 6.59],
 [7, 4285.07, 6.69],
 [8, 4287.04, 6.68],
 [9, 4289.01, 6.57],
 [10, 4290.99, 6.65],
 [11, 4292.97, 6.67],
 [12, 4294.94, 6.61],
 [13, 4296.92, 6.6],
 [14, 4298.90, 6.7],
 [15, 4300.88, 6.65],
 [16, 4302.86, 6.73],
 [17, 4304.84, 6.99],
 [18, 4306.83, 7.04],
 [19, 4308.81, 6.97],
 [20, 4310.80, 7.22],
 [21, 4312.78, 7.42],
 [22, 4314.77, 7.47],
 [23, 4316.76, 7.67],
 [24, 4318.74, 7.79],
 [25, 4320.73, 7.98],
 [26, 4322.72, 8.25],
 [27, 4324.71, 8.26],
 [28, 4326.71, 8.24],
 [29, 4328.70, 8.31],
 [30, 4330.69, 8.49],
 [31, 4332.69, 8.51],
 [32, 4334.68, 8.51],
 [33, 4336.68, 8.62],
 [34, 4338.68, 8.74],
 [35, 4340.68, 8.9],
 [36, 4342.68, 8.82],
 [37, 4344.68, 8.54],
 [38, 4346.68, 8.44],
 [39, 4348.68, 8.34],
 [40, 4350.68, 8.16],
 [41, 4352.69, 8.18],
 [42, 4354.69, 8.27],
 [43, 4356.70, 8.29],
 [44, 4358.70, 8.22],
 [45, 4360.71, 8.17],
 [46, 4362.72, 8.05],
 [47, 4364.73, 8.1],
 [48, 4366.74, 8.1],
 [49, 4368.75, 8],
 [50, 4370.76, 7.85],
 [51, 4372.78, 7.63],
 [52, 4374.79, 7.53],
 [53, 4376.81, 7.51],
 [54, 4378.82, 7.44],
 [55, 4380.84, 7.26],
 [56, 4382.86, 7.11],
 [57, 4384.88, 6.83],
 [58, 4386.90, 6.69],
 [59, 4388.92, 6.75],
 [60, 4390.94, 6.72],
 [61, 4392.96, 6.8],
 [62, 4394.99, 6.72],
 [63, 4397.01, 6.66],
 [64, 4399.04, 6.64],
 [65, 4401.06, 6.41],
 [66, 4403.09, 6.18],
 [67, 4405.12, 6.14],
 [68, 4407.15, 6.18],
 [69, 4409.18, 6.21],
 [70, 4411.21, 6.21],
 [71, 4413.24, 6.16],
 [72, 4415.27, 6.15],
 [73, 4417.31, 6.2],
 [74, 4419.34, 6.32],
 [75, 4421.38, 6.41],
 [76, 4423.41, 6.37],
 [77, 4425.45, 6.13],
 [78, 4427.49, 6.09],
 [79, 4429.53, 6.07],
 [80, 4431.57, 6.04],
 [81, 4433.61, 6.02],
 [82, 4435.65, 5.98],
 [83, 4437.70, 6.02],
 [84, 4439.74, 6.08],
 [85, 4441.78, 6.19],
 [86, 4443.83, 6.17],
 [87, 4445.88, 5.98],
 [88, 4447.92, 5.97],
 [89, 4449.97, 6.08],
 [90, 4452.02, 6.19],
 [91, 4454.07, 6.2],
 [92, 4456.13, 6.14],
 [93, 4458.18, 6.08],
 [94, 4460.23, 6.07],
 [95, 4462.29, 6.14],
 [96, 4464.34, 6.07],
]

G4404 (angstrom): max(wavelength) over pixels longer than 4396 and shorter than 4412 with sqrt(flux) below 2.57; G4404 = 4411.21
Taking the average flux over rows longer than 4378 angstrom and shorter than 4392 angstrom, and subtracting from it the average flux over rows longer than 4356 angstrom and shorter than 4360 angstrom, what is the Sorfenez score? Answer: -1.3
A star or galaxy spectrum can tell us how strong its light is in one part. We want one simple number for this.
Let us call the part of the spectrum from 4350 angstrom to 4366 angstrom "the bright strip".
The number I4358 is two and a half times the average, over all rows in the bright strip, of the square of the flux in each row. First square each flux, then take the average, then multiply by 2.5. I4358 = 167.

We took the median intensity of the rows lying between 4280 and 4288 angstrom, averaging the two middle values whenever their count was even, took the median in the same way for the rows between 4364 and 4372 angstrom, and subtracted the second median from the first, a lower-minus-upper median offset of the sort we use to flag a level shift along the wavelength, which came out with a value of -1.4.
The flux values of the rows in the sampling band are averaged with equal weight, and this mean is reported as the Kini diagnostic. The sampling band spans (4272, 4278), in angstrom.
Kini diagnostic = 6.3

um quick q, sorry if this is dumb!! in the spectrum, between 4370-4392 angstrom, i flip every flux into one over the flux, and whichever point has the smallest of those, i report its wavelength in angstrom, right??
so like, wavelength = 4370.76 angstrom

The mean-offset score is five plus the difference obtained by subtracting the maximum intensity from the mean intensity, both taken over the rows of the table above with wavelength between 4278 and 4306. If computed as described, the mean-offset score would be 4.66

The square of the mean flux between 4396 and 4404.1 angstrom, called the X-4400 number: 42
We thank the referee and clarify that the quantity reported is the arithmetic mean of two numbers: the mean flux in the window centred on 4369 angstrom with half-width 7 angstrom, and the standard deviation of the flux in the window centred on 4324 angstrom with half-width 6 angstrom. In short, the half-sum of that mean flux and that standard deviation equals 4.0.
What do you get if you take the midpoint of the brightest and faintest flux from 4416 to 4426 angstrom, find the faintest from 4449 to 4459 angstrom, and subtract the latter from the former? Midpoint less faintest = 0.2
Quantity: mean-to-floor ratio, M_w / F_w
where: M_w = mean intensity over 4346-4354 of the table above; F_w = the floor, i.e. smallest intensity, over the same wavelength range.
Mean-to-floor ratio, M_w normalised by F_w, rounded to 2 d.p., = 1.01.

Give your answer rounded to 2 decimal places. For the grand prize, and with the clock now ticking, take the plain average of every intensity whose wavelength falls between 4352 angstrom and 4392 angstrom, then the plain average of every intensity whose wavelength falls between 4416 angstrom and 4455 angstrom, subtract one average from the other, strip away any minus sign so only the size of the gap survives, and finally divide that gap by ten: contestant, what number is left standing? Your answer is 0.15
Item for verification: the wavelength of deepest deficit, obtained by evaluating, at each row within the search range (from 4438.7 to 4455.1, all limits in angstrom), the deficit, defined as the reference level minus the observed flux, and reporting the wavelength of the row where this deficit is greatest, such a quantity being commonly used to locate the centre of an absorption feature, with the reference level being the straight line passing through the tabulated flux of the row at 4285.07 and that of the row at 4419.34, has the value 4447.92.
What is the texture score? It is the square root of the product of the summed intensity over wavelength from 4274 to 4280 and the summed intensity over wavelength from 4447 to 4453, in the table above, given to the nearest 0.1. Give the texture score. 18.7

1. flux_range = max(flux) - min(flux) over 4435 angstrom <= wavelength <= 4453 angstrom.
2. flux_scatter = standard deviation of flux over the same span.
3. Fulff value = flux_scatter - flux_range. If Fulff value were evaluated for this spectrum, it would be -0.13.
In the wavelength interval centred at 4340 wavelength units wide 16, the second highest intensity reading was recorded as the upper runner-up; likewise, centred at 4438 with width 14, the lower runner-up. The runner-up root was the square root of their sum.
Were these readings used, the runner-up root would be 3.87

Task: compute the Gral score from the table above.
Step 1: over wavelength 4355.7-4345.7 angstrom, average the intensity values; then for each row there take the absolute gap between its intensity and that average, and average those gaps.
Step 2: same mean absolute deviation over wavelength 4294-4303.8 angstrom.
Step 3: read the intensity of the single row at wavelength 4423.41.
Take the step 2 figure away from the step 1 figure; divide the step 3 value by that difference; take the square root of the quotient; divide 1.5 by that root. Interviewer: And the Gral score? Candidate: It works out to 0.125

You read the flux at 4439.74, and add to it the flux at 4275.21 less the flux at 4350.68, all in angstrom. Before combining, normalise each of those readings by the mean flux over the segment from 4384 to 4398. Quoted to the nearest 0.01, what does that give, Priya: 0.63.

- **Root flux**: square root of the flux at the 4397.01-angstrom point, 2.58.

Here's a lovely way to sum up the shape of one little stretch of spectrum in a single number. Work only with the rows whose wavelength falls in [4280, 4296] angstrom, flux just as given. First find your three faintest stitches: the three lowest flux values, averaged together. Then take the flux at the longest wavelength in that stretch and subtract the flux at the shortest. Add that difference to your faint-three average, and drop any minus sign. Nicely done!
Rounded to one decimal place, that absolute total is 6.7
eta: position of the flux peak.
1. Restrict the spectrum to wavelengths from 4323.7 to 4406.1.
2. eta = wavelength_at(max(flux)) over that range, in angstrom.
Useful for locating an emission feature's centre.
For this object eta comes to 4340.68 angstrom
